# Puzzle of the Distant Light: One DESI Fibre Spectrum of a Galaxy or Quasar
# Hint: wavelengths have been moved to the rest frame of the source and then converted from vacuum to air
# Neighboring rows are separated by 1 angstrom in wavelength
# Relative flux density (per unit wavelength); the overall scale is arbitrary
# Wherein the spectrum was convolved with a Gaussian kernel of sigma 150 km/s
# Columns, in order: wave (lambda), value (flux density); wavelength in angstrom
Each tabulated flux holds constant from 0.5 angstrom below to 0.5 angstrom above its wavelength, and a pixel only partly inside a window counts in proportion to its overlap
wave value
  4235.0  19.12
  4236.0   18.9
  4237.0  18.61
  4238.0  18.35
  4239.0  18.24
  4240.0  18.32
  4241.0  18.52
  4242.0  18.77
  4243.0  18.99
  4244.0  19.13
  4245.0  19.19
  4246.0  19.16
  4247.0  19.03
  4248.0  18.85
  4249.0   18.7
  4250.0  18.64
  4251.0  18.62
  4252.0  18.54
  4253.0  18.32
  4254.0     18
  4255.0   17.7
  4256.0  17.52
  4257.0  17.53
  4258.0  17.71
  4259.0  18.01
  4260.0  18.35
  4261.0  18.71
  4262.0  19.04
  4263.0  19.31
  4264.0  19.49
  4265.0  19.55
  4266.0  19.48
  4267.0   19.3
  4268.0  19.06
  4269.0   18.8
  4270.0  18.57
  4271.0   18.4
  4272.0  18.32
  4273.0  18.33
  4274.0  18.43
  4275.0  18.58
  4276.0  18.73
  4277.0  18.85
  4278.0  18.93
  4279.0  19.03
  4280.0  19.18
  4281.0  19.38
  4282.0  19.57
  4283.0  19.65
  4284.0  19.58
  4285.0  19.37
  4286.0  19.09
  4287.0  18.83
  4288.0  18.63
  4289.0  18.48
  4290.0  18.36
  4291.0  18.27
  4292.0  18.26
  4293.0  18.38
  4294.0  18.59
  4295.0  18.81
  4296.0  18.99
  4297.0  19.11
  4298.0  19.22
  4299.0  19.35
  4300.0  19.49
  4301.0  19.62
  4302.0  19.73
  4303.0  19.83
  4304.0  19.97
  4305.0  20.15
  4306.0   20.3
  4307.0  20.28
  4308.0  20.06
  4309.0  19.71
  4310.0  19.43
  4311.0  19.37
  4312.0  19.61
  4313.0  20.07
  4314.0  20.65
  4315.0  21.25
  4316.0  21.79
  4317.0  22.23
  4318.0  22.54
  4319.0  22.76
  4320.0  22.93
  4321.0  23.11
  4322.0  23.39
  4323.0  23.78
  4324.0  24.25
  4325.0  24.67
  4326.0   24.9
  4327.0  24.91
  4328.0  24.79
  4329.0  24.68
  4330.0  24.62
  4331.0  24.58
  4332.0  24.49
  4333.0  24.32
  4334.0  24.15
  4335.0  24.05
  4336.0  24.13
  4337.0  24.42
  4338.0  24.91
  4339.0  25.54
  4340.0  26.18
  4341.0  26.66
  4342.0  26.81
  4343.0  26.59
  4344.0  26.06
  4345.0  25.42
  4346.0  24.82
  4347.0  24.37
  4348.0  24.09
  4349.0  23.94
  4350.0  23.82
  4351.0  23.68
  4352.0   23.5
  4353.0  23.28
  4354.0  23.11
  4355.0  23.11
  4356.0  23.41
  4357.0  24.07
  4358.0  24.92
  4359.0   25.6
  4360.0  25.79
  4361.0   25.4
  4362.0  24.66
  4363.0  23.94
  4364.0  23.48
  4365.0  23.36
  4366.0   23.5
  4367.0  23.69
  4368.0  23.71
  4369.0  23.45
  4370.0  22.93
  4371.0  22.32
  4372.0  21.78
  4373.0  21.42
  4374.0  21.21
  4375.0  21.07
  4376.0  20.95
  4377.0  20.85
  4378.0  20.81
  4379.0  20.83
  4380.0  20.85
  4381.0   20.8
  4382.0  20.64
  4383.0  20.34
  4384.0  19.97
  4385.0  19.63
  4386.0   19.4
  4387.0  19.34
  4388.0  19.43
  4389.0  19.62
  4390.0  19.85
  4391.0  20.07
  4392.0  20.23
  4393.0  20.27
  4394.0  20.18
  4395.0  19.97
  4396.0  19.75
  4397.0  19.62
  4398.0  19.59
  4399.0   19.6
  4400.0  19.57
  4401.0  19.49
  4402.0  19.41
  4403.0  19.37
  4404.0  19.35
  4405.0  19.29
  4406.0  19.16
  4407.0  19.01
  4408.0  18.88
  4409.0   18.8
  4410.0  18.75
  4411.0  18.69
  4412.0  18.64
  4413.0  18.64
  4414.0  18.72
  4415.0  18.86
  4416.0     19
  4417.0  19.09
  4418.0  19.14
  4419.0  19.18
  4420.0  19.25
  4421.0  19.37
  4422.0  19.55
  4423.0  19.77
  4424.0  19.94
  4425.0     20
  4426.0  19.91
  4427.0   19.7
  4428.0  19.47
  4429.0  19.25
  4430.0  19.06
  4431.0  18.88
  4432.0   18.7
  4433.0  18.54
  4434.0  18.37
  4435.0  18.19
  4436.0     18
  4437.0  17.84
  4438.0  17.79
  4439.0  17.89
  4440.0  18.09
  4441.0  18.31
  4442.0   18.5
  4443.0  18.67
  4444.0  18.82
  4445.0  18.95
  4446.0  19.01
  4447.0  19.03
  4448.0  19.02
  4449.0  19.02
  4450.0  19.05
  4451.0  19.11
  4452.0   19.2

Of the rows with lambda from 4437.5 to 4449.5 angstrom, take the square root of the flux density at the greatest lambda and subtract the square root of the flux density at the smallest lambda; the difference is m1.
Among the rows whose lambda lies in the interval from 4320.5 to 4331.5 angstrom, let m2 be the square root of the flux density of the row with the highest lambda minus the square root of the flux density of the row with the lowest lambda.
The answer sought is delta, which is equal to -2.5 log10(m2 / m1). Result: -0.1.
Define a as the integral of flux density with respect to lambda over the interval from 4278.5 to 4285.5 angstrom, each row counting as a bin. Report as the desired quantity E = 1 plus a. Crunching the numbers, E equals 137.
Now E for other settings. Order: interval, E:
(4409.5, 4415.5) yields 113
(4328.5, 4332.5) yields 99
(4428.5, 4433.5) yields 95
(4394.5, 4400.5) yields 119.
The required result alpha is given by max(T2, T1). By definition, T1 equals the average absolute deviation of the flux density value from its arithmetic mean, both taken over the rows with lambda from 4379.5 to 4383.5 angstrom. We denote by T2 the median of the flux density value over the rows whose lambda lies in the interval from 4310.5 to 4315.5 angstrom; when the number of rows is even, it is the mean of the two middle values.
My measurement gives 20.1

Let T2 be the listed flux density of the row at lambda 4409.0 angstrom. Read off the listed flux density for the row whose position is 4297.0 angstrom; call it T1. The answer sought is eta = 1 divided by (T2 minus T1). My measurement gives -3.2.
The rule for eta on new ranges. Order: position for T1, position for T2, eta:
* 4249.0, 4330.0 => 0.2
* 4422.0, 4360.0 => 0.2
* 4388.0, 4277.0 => -1.7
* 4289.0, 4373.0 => 0.3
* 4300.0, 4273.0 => -0.9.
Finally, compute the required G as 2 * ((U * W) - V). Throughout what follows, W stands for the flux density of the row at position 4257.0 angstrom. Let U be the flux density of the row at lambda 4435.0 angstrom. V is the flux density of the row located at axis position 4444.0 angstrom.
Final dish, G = 600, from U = 18.19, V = 18.82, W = 17.53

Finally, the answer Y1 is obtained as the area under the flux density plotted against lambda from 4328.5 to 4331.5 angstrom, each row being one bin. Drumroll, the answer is 74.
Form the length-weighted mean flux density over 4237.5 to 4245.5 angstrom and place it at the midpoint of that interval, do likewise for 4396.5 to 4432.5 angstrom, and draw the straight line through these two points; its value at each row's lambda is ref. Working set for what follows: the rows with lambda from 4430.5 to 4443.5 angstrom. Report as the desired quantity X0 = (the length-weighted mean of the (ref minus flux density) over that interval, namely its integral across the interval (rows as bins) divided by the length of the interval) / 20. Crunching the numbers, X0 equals 0.051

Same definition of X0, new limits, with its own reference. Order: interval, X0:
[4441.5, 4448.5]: 0.024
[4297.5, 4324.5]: -0.101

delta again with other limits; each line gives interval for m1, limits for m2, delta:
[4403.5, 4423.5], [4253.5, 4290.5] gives 0.1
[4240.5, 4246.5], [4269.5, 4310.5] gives -0.3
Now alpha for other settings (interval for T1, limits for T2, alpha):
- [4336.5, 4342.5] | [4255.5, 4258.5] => 17.5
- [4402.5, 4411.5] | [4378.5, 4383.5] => 20.8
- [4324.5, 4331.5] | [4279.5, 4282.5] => 19.4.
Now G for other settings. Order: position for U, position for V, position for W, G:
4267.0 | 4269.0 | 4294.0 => 680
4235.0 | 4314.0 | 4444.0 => 678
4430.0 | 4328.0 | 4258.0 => 626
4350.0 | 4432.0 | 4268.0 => 871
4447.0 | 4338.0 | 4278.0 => 671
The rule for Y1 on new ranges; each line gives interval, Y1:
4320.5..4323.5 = 70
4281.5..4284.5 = 59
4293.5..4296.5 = 56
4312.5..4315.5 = 62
